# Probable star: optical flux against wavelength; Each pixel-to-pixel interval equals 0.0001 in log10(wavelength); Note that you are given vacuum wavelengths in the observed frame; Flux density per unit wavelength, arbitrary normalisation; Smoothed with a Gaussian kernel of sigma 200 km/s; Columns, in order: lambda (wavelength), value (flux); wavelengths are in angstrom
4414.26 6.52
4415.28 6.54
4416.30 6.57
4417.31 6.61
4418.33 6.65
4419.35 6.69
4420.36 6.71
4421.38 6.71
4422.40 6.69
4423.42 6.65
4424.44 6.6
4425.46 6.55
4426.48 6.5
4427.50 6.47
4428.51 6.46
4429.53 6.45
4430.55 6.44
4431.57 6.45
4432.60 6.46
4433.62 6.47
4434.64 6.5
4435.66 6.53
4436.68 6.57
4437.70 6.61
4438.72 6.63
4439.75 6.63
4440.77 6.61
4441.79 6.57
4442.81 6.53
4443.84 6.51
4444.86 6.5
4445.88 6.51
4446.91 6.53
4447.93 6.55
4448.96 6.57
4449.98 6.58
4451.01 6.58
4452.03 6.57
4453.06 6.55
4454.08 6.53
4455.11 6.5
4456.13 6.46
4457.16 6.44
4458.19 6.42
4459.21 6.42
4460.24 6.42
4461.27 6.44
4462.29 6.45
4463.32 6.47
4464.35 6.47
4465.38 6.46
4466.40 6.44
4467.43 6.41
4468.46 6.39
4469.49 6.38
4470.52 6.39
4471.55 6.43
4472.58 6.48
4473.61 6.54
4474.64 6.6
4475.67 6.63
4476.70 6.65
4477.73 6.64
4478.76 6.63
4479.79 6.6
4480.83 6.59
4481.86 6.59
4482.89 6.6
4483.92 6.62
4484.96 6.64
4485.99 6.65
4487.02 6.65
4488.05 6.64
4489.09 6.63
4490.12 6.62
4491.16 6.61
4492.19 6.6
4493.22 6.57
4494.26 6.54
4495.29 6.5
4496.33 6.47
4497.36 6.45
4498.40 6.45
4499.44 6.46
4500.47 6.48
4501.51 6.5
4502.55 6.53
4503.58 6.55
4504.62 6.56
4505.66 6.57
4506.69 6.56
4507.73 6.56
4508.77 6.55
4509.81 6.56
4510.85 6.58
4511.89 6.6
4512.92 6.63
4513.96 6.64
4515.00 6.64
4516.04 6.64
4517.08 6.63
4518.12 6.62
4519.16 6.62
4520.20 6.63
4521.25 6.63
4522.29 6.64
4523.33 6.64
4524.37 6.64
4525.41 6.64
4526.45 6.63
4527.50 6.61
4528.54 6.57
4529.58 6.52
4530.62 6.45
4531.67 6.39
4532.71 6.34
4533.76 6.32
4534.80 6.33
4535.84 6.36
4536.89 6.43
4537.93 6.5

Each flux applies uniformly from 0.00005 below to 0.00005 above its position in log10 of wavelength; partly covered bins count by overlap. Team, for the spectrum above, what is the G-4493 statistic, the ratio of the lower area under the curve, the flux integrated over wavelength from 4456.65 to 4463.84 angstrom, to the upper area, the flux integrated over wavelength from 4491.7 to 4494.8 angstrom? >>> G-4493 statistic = 2.3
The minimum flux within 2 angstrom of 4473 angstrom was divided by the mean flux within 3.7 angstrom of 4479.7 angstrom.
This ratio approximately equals 0.97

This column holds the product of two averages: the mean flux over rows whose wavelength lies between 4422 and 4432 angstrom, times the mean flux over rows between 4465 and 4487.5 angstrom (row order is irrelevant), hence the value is 42.7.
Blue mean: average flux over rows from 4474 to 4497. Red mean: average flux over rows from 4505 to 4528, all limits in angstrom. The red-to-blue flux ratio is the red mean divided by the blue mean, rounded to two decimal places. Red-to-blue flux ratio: 1.00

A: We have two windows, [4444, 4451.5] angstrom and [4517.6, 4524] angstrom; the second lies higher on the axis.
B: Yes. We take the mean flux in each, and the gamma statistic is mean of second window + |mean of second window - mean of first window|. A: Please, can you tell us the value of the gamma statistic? 6.71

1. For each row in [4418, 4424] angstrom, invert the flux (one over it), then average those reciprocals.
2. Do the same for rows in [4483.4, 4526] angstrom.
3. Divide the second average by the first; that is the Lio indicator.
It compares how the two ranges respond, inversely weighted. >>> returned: 1.02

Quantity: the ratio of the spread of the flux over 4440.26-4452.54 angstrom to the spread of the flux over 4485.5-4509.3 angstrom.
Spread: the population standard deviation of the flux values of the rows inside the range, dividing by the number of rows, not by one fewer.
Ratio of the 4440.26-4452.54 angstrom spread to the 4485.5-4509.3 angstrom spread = 0.52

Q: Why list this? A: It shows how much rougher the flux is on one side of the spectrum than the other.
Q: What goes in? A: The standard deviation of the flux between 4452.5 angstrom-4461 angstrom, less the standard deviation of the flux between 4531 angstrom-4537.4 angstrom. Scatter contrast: 0.011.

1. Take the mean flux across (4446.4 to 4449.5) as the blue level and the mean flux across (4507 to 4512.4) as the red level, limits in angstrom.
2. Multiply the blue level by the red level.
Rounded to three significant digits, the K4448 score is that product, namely 43.0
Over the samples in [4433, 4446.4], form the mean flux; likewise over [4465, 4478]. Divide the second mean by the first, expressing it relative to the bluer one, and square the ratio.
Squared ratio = 0.983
